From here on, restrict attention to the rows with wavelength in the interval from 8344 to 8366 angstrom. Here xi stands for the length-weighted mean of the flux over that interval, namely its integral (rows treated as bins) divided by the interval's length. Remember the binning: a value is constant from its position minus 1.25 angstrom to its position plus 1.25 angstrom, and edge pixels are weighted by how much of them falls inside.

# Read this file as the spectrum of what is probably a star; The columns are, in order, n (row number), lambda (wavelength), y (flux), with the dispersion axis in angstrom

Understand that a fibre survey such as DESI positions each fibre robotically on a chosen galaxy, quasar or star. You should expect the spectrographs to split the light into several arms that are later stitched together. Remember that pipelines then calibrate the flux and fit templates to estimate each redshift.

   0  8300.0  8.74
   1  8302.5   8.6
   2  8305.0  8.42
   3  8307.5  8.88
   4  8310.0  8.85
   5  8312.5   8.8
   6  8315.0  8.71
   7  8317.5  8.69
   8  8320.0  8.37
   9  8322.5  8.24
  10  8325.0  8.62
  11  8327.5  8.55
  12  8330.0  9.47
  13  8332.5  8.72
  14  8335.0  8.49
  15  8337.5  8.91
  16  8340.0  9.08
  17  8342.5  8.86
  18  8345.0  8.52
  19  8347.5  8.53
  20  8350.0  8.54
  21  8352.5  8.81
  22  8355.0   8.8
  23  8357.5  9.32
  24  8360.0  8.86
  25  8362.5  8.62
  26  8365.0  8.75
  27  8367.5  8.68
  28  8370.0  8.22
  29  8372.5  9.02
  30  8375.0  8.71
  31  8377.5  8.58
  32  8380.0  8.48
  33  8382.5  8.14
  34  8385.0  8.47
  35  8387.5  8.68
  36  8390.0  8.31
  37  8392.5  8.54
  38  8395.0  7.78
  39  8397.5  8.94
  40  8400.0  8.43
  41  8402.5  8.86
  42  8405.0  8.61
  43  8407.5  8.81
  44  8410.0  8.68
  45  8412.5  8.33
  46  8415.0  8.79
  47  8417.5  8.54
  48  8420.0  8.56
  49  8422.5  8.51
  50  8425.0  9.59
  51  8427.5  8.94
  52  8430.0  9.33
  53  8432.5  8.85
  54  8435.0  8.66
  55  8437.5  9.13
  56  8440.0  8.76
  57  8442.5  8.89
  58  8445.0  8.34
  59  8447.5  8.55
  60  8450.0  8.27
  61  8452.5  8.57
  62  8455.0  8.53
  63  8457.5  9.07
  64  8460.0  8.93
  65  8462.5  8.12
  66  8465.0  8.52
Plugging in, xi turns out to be 8.75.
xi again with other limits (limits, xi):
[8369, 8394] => 8.51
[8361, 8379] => 8.65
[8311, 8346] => 8.72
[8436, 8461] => 8.70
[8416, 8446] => 8.85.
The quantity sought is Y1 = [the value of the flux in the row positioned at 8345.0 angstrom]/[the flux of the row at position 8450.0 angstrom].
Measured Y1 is 1.03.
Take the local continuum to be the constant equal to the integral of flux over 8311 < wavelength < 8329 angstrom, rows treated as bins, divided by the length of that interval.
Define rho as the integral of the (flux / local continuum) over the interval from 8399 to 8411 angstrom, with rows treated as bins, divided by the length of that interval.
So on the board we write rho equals 1.01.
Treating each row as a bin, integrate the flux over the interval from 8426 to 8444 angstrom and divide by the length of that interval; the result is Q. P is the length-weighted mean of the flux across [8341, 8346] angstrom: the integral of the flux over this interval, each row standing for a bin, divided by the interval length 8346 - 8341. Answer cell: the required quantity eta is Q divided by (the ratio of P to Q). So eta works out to 9.16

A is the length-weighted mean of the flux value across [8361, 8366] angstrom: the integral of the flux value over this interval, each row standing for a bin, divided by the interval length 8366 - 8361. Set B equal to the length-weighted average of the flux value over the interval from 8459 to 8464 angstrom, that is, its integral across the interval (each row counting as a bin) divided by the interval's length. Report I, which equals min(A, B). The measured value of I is 8.50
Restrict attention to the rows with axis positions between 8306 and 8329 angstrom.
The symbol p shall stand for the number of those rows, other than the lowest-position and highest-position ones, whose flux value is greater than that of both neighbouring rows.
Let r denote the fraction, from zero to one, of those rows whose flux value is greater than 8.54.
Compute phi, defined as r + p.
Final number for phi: 1.8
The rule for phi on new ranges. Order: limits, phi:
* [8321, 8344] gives 3.8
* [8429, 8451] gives 3.8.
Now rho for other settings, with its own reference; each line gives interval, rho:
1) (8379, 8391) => 0.98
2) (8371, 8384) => 1.00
